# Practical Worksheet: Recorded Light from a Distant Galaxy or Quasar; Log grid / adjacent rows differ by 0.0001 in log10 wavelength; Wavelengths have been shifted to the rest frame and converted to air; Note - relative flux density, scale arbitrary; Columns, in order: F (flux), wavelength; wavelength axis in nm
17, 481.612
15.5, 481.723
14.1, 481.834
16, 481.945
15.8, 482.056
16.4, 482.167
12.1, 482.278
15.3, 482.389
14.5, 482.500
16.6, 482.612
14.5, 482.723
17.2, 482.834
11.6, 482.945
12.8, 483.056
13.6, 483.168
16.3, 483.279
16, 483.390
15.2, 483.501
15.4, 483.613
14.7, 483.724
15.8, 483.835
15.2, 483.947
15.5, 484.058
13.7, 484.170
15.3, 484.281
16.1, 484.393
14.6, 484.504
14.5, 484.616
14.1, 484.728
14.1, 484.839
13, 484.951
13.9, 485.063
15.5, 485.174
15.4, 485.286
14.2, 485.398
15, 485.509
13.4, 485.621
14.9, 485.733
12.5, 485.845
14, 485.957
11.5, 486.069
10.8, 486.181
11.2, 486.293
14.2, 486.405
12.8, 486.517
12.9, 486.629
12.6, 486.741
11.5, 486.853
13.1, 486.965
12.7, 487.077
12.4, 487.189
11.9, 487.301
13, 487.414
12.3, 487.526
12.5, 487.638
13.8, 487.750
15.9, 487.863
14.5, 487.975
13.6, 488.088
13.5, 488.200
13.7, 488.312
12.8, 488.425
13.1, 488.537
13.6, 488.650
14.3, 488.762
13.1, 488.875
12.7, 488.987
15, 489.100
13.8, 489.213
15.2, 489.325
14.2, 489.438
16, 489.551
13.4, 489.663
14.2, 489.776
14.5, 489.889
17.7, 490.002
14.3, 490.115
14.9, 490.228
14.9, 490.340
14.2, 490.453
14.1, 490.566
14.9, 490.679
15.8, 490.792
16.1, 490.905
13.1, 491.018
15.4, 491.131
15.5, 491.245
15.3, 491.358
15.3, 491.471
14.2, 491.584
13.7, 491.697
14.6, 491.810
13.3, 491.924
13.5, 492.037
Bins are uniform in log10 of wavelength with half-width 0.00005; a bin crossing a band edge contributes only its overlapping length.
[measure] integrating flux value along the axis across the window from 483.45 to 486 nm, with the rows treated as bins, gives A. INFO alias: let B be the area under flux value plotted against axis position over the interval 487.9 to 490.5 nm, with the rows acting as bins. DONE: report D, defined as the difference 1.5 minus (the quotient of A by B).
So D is 0.49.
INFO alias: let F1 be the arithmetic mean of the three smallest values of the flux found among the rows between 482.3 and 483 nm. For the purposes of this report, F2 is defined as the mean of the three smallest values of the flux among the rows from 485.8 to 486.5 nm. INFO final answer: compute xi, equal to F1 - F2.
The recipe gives 2.4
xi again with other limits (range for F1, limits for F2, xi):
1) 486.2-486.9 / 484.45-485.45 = -1.9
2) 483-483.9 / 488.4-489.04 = 0.8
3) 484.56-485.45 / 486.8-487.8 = 1.8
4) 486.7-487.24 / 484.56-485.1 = -1.5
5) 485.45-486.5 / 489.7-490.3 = -3.2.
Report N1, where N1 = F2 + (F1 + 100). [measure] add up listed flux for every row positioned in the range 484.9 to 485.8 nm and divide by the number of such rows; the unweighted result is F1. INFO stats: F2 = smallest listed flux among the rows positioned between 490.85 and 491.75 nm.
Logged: 128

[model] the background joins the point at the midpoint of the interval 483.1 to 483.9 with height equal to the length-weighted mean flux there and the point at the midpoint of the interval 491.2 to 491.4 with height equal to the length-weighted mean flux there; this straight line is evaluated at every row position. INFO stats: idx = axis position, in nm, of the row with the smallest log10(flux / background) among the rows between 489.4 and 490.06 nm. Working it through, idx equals 489.663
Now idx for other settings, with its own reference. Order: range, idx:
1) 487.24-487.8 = 487.301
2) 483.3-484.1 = 483.724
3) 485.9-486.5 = 486.181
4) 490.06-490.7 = 490.566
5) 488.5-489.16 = 488.987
